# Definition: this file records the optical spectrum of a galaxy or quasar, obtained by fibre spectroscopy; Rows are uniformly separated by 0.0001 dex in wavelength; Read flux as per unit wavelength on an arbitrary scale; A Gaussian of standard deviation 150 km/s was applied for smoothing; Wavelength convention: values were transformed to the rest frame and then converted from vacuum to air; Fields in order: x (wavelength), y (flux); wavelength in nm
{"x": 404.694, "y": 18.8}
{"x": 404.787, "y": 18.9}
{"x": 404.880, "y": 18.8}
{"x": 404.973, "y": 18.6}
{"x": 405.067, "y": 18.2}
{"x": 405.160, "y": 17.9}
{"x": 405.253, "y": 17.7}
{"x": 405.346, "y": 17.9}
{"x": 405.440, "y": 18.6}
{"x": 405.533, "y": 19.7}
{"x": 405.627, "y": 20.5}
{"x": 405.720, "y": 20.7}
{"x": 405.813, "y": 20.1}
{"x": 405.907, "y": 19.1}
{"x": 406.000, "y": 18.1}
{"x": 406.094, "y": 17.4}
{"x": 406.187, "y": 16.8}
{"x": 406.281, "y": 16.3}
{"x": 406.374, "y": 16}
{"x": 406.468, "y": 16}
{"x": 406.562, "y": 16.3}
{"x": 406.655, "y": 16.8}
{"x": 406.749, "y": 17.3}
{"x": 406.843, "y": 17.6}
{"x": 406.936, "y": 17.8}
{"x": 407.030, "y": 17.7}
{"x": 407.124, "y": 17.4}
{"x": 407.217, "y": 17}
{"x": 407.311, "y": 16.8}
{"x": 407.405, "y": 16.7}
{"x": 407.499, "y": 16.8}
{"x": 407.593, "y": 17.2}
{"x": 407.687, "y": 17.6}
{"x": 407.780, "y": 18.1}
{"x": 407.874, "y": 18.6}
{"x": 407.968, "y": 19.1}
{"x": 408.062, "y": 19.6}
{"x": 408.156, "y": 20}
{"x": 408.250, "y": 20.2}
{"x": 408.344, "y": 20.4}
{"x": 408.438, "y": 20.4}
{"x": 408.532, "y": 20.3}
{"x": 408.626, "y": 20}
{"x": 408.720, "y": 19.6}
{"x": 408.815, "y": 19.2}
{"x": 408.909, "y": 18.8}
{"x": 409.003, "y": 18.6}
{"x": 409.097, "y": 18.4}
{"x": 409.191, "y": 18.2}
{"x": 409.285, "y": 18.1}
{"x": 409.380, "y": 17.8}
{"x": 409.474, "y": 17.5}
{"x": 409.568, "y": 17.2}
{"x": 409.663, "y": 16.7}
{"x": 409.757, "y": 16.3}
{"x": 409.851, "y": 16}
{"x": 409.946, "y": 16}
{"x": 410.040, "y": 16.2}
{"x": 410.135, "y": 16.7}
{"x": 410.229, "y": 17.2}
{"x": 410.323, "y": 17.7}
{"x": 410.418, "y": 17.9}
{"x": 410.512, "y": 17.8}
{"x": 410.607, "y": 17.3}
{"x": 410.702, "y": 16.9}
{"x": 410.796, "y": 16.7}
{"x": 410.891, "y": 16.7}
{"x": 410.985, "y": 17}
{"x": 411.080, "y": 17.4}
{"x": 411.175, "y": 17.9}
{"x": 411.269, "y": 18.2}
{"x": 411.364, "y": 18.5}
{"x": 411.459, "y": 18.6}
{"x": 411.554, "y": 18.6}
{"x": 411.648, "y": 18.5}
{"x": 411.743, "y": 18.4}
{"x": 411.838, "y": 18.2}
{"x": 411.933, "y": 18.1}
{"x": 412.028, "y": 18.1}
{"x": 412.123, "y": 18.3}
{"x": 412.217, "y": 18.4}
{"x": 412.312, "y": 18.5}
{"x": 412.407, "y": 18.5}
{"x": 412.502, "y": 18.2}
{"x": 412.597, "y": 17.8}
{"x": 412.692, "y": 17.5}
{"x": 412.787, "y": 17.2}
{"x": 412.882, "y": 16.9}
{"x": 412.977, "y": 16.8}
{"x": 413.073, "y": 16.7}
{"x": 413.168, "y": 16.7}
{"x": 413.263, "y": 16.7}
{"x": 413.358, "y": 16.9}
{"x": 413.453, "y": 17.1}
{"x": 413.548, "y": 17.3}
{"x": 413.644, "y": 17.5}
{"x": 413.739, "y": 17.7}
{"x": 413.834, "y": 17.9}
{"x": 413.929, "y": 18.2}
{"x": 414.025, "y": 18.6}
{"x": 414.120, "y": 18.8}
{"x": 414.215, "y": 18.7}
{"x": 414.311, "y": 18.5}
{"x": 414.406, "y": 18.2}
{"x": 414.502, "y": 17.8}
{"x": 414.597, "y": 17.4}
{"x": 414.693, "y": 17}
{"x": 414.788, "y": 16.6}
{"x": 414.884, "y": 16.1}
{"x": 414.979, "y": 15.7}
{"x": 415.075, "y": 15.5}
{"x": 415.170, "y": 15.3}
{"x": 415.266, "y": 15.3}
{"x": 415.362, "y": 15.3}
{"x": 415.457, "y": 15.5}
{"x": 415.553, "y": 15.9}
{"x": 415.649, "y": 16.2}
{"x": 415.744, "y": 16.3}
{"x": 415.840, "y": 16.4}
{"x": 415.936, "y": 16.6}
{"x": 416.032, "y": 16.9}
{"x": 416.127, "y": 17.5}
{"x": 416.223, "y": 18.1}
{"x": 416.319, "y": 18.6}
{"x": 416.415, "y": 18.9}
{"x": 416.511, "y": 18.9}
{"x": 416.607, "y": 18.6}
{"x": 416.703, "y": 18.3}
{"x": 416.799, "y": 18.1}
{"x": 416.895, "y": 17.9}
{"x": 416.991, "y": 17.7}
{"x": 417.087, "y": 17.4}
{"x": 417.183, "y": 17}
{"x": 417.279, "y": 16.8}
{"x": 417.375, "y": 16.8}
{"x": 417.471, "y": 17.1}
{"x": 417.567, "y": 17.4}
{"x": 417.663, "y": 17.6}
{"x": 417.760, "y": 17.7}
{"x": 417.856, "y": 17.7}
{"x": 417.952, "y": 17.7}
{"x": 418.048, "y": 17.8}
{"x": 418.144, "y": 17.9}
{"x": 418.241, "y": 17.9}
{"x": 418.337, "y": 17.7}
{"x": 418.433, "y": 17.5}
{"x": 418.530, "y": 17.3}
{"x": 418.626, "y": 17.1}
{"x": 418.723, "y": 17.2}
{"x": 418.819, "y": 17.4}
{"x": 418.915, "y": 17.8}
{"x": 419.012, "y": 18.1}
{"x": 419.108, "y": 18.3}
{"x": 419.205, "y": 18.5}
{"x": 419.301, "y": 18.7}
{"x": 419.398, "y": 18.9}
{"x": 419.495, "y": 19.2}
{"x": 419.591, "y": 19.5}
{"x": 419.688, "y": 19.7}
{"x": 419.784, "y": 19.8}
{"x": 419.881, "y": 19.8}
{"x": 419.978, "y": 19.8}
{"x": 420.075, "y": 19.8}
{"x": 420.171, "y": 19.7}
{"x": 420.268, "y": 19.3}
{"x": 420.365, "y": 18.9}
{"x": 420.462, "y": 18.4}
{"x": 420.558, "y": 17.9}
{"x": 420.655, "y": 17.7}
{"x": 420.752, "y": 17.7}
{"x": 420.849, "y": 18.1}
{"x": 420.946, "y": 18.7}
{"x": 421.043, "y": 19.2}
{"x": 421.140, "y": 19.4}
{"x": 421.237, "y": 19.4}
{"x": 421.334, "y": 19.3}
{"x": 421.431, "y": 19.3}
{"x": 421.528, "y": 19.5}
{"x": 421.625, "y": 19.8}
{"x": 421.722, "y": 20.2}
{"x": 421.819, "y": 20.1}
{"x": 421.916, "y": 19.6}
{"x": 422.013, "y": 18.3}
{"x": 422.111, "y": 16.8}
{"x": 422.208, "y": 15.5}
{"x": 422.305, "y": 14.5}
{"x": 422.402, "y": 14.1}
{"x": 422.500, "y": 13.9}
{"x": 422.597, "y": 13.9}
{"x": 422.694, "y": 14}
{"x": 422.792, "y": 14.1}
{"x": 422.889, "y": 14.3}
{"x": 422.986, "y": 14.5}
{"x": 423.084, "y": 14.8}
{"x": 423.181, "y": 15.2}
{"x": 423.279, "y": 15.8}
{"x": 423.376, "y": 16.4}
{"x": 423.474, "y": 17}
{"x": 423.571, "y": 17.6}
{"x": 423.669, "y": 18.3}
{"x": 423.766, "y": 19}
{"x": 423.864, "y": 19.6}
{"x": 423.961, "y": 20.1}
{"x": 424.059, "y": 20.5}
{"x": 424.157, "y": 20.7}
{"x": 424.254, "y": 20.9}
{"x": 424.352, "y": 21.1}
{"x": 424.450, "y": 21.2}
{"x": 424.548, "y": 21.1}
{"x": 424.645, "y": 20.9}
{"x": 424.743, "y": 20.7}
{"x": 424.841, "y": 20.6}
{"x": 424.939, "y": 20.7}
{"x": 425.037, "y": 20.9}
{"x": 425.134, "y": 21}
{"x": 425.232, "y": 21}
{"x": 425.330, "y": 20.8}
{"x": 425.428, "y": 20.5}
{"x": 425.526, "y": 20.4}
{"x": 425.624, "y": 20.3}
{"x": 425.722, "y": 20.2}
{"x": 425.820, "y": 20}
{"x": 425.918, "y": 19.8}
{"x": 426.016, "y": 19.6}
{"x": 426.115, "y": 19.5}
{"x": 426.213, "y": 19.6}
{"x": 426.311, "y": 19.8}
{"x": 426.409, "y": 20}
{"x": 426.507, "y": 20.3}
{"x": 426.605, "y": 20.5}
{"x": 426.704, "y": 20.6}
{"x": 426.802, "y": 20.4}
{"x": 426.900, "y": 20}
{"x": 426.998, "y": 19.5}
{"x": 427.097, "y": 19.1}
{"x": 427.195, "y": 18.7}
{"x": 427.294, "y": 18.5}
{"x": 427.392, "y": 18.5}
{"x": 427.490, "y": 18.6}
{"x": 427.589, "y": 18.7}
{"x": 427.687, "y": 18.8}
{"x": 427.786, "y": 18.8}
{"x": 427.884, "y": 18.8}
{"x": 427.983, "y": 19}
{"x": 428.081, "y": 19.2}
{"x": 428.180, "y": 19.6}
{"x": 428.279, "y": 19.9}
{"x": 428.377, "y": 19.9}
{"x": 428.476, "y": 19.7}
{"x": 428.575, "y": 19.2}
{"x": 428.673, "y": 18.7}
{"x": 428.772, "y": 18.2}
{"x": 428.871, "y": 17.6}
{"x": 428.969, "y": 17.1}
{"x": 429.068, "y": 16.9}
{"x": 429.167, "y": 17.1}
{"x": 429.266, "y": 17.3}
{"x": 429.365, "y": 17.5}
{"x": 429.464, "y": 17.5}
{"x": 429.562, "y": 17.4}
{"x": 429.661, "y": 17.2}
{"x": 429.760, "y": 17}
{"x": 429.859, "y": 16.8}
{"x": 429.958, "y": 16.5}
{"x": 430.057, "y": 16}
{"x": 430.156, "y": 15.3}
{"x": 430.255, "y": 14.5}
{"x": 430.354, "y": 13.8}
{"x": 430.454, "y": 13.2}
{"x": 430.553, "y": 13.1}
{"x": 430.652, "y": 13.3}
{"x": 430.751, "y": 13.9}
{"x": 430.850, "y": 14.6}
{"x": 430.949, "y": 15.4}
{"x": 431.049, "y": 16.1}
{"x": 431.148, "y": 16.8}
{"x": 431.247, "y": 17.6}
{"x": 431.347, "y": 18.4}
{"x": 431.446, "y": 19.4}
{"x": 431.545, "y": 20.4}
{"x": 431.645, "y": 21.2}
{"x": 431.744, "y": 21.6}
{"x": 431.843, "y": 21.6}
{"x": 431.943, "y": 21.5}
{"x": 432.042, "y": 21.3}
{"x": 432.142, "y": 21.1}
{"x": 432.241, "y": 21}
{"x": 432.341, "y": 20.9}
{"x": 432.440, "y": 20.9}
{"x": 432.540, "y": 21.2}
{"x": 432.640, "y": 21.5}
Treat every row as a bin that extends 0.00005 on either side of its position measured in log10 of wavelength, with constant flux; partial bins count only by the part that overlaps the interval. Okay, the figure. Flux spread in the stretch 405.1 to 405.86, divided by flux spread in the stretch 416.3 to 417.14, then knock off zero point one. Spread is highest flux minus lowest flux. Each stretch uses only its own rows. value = 1.9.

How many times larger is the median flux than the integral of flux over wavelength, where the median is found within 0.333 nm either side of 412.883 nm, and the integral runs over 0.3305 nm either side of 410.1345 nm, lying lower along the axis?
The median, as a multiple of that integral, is 1.52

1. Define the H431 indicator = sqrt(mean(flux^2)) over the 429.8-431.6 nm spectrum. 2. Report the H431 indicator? 16.0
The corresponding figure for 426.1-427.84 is 19.5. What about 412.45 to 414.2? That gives 17.5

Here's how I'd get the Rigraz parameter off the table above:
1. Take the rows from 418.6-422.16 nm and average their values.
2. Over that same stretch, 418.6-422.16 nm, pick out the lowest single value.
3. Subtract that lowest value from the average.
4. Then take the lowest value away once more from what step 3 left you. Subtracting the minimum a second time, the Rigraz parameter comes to -14.8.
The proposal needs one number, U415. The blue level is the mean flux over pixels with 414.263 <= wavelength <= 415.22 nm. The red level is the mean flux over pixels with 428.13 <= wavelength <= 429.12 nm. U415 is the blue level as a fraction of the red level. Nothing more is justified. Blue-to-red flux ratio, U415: 0.90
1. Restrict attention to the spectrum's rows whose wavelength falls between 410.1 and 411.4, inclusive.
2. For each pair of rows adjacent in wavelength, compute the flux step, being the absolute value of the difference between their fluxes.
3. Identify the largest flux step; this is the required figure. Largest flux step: 0.50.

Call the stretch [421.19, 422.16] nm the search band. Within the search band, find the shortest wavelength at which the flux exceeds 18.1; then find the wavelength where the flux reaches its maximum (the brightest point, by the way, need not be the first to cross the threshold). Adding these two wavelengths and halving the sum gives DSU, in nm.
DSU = 421.48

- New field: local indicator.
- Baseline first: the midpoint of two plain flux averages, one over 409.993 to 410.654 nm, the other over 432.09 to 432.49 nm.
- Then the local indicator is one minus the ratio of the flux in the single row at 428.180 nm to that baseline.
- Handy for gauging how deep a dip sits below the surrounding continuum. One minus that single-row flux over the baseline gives -0.025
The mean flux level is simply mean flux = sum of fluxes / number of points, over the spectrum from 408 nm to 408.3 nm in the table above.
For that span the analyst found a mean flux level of 19.9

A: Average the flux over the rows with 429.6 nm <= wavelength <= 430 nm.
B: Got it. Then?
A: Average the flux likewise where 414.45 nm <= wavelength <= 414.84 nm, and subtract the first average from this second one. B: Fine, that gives 0.3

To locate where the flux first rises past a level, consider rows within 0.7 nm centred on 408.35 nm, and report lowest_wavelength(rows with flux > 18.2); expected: 408.062 nm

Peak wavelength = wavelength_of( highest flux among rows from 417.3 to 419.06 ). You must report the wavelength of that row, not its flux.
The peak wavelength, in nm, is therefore 419.012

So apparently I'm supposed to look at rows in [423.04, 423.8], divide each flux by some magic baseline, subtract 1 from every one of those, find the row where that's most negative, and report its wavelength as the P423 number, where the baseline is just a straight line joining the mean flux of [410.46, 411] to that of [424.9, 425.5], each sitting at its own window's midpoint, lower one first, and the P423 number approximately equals 423.084 nm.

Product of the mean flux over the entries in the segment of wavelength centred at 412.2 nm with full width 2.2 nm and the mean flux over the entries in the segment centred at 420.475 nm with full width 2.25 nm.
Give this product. 341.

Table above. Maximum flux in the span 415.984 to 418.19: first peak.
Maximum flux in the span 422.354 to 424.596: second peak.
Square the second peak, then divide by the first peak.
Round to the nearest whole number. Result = 24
